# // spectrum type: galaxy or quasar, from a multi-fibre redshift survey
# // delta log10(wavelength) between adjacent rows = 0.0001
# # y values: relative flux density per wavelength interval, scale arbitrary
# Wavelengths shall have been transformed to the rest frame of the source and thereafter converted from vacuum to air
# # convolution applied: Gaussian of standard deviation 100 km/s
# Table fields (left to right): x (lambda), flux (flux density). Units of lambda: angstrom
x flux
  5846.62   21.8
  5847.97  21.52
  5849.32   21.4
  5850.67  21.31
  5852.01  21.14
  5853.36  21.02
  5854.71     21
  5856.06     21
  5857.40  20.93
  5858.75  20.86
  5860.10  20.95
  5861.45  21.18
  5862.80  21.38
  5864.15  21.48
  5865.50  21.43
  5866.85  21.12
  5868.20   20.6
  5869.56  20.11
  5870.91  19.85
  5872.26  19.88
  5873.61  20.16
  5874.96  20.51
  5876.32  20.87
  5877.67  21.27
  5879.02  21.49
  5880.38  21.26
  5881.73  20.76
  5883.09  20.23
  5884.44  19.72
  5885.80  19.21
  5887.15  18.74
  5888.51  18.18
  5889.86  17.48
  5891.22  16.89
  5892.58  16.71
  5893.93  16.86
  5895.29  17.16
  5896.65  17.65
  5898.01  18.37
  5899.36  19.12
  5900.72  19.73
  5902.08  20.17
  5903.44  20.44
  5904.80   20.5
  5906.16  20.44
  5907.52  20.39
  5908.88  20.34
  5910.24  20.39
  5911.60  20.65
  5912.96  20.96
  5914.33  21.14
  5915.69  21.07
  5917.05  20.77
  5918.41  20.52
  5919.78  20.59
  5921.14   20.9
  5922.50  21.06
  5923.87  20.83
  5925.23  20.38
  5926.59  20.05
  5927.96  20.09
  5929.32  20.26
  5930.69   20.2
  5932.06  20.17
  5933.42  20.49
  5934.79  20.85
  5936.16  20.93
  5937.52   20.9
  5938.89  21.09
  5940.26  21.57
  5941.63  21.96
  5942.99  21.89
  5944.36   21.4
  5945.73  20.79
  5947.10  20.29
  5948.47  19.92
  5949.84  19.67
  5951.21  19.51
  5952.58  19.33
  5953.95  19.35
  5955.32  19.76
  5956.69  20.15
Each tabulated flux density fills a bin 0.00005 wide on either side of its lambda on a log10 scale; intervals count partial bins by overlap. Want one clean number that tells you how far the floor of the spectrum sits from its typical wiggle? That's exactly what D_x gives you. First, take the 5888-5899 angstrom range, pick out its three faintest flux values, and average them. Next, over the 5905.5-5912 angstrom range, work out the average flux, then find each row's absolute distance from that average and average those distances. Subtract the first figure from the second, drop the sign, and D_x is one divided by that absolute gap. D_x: 0.060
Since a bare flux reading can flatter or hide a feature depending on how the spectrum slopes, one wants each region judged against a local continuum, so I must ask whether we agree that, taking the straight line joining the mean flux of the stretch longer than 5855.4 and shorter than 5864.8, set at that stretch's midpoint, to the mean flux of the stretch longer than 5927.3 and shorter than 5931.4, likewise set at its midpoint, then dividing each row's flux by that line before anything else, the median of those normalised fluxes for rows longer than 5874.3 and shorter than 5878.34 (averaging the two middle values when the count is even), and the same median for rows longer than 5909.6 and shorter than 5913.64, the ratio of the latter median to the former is 1.01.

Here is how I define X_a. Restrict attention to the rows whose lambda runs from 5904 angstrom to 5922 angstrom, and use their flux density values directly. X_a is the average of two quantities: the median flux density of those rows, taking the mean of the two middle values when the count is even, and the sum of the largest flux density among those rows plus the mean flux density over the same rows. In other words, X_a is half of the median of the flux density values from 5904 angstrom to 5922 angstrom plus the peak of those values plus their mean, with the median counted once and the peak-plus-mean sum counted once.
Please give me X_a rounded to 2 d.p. 31.20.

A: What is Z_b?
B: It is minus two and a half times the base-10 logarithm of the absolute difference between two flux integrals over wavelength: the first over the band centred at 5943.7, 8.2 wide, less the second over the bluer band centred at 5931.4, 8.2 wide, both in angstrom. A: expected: -2.3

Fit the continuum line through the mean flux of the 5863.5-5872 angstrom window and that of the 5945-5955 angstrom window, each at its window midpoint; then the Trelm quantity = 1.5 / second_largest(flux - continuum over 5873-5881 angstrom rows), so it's 2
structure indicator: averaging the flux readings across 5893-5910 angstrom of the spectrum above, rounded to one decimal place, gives 19.3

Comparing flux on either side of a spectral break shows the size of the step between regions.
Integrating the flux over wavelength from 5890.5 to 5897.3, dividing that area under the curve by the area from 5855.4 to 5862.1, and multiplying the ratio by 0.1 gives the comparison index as 0.082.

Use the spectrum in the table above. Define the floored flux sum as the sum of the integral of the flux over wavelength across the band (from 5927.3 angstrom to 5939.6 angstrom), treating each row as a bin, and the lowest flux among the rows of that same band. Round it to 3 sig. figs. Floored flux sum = 273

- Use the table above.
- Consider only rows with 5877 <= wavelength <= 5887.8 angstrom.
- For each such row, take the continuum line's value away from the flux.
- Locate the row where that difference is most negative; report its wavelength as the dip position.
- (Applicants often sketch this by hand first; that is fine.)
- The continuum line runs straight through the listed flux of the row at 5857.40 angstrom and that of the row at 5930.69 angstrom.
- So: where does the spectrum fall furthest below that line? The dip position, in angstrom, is 5887.15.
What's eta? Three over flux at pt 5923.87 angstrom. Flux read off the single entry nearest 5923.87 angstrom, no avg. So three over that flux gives 0.144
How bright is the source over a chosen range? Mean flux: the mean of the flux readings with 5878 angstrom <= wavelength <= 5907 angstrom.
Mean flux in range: 19.1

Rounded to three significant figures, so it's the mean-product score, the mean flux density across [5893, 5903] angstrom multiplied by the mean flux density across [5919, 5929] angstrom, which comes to 379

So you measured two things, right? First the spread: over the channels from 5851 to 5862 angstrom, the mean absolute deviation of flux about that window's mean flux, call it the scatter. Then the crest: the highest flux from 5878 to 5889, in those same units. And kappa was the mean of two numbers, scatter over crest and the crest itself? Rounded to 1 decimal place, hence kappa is 10.7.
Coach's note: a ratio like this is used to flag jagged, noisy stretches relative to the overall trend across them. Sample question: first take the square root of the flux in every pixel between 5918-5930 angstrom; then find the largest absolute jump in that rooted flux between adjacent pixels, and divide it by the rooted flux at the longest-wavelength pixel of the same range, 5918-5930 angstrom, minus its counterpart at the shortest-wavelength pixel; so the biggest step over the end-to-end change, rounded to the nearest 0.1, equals -1.7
